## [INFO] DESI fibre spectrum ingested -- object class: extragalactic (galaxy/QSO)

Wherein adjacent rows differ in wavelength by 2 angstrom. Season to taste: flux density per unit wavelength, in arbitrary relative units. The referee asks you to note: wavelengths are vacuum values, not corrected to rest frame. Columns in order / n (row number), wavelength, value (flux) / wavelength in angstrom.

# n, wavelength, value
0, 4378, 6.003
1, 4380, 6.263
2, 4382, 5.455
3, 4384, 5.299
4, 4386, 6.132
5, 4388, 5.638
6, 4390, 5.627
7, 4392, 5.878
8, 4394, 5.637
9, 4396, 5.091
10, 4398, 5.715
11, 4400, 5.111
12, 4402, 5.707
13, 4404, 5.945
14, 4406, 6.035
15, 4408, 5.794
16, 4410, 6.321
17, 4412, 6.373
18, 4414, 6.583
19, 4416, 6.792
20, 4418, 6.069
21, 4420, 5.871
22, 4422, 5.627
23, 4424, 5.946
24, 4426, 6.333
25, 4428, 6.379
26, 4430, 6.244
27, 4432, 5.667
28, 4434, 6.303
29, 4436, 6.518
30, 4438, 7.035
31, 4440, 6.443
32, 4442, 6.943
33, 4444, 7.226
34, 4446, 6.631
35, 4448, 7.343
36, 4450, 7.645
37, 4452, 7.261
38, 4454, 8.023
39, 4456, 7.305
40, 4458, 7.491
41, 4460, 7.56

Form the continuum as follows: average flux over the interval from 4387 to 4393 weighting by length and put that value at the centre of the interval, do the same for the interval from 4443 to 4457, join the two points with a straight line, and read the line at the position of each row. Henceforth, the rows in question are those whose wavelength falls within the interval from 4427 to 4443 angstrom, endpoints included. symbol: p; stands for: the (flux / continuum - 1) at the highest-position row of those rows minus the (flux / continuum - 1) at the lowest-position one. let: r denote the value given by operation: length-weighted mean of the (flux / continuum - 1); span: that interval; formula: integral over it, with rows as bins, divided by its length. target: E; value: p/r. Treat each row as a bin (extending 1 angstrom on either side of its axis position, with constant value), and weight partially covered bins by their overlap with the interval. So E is -0.4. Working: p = 0.03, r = -0.072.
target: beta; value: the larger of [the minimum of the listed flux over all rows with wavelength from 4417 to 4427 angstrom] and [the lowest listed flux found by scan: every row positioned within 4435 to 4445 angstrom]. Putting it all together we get 6.44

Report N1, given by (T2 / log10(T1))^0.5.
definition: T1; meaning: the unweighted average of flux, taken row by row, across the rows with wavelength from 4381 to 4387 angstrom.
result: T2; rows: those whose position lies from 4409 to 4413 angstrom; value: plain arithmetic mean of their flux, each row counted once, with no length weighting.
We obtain 2.91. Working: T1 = 5.63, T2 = 6.3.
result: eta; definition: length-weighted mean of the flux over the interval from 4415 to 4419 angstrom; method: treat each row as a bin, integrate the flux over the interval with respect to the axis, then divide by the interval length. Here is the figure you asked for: 6.4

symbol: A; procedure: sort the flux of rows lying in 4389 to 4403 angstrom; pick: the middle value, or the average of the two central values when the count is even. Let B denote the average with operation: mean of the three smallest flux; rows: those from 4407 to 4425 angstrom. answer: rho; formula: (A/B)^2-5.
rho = -4.0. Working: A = 5.6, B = 5.76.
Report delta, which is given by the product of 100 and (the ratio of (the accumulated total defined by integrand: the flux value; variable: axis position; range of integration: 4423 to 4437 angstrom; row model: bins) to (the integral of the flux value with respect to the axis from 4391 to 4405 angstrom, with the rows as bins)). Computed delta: 111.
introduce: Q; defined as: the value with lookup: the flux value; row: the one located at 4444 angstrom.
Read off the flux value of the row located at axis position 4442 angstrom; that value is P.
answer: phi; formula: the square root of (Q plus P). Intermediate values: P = 6.943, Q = 7.226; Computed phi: 3.8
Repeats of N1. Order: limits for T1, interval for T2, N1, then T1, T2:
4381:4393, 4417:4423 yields 2.79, 5.67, 5.9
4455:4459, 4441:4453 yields 2.87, 7.40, 7.2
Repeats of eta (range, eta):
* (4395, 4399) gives 5.4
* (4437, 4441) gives 6.7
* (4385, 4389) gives 5.9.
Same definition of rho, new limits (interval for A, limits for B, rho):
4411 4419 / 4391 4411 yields -3.5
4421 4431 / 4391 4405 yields -3.6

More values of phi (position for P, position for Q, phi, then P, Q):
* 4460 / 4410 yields 3.7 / 7.56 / 6.321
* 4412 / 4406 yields 3.5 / 6.373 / 6.035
